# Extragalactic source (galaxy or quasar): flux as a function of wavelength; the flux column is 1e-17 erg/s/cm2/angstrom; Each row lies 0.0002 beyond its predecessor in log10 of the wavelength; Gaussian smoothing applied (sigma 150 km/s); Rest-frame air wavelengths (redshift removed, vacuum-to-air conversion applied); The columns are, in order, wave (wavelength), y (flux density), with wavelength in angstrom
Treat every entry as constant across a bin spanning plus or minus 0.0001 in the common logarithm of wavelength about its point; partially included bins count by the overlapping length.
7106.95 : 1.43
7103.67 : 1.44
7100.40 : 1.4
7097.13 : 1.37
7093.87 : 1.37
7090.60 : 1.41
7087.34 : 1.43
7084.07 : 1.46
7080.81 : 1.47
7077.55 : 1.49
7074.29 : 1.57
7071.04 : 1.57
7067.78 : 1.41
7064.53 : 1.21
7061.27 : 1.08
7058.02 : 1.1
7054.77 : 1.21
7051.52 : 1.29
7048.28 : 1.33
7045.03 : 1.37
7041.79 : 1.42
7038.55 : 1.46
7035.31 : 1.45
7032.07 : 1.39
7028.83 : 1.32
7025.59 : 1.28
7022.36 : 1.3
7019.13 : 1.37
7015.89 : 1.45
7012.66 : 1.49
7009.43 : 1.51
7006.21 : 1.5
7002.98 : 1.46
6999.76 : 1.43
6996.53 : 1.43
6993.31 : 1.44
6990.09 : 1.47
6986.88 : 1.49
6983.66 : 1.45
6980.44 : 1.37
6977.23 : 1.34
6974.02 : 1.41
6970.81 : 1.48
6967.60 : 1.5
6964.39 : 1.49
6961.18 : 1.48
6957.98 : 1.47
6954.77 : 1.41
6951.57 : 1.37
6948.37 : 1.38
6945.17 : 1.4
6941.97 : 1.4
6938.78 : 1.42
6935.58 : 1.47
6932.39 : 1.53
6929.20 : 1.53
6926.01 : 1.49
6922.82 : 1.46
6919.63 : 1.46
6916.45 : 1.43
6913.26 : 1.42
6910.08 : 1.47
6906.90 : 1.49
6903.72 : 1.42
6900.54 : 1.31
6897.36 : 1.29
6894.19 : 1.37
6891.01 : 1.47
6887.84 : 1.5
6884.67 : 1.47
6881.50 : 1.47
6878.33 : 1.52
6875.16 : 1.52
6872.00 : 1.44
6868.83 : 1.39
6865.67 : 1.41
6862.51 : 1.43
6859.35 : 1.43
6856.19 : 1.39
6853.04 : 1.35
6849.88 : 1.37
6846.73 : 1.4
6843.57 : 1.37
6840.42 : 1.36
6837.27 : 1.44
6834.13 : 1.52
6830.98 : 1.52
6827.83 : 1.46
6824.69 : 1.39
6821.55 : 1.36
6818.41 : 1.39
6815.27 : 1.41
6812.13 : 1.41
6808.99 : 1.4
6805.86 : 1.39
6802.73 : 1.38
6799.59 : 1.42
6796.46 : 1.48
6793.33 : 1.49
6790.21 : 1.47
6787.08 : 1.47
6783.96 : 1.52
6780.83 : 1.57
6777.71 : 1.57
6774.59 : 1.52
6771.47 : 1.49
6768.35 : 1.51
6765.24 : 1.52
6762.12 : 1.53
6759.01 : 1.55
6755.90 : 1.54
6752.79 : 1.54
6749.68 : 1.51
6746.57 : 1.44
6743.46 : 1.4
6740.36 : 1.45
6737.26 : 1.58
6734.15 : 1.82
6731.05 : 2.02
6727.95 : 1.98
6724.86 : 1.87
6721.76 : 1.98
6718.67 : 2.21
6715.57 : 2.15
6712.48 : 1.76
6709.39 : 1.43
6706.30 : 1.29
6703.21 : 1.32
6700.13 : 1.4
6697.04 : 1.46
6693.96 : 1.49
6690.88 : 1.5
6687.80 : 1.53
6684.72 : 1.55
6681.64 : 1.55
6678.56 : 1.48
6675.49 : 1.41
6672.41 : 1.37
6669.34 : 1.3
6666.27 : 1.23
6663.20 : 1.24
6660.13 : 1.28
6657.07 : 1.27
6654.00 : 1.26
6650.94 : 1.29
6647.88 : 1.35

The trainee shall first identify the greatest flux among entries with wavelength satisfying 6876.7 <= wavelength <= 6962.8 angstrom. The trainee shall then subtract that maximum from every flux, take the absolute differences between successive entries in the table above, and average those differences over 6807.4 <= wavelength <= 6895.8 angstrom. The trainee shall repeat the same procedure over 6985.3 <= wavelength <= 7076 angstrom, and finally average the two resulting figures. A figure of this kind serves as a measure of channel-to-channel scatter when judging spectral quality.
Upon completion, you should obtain 0.044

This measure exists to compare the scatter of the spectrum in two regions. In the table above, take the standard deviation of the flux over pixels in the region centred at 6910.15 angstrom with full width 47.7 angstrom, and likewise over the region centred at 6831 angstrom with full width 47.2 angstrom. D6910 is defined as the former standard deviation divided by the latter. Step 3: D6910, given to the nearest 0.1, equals 1.3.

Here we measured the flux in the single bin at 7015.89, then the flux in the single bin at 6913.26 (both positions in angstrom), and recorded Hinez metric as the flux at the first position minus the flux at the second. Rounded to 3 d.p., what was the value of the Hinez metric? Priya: 0.030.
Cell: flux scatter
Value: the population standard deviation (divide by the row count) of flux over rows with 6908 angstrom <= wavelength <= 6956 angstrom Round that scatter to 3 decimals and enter 0.048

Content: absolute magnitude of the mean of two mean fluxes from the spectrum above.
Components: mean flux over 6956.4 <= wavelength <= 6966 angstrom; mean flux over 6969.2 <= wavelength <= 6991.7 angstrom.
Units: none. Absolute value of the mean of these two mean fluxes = 1.46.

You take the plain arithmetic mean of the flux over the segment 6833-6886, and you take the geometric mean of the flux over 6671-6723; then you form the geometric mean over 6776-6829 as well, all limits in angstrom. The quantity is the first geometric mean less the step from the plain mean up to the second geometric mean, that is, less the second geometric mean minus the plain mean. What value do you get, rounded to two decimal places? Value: 1.54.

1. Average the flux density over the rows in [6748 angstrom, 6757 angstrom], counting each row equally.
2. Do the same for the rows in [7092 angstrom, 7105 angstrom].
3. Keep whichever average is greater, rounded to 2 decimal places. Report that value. 1.53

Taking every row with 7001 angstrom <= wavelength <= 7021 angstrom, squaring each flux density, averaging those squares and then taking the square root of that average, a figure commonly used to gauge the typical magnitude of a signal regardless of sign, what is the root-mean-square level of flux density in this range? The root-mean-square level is 1.46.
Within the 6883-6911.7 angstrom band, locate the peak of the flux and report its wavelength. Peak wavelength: 6887.84 angstrom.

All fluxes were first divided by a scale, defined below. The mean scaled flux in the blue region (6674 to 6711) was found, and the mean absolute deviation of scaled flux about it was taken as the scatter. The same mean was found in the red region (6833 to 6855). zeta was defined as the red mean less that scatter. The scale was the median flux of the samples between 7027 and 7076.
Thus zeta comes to 0.97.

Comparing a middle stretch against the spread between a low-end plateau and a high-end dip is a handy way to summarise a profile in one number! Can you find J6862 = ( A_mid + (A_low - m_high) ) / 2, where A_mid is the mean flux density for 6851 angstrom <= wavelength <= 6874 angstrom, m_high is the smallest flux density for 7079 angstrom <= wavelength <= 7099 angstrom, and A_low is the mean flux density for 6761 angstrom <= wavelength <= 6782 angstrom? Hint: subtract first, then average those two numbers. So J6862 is 0.783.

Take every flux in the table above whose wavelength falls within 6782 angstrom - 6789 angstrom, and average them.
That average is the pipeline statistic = 1.50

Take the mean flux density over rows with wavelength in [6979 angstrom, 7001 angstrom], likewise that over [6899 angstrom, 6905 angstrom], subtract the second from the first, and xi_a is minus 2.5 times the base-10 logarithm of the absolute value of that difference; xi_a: 2.8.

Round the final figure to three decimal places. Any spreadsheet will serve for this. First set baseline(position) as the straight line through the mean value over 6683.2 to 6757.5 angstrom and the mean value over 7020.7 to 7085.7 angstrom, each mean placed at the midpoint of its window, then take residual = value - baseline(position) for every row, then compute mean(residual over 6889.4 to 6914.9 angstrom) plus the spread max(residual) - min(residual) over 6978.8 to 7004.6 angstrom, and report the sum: 0.046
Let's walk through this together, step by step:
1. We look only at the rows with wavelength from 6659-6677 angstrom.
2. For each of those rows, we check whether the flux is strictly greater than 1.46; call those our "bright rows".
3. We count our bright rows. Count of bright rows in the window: 0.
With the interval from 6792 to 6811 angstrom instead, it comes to 2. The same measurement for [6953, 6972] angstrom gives 5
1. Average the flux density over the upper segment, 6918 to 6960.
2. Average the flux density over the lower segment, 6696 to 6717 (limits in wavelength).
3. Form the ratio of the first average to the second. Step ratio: 0.94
